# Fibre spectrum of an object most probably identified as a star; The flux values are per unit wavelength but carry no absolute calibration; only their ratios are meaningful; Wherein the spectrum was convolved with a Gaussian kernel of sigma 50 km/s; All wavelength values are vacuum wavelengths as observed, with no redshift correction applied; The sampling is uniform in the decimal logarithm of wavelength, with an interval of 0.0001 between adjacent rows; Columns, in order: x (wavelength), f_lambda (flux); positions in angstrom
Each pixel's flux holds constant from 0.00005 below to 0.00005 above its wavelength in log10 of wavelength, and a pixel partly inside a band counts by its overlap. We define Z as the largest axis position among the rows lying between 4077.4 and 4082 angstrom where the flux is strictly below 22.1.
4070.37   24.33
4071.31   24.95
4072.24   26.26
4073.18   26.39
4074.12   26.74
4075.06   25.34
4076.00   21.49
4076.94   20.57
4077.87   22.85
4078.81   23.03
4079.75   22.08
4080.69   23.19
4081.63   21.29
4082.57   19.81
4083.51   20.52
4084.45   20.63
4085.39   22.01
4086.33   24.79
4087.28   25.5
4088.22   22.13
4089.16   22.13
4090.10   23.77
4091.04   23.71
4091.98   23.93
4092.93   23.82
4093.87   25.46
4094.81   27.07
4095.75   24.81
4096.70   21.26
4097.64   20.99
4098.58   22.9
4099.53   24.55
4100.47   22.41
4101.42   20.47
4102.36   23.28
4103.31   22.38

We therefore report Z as 4081.63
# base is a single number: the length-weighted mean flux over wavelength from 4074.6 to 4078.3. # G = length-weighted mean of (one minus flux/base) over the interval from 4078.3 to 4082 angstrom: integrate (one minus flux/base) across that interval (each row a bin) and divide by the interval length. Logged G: 0.01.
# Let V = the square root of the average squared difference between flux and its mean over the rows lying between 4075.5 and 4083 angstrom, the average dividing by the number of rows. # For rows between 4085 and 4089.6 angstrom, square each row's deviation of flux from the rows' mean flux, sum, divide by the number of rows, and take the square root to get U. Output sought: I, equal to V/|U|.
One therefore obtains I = 0.8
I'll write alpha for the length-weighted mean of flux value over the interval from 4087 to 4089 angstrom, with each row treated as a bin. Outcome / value 23.4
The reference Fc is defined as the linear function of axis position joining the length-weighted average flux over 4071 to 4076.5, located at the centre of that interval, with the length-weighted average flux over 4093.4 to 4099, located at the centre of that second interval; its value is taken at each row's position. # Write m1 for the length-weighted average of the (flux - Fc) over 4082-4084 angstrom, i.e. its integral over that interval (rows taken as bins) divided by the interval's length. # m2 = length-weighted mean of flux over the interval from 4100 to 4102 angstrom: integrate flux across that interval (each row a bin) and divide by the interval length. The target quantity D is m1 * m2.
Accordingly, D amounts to -94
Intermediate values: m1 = -4.4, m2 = 21.6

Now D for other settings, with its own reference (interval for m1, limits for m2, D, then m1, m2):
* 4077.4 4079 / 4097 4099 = -44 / -2.0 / 21.9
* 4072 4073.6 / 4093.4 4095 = 29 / 1.1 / 26.2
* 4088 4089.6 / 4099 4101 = -49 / -2.1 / 23.3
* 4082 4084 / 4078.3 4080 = -99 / -4.4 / 22.6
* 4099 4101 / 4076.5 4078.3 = -4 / -0.2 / 21.8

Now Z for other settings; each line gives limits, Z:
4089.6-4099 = 4097.64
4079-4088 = 4085.39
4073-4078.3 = 4076.94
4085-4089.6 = 4085.39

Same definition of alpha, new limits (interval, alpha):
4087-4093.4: 23.5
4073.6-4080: 23.2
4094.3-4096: 26.2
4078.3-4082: 22.4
